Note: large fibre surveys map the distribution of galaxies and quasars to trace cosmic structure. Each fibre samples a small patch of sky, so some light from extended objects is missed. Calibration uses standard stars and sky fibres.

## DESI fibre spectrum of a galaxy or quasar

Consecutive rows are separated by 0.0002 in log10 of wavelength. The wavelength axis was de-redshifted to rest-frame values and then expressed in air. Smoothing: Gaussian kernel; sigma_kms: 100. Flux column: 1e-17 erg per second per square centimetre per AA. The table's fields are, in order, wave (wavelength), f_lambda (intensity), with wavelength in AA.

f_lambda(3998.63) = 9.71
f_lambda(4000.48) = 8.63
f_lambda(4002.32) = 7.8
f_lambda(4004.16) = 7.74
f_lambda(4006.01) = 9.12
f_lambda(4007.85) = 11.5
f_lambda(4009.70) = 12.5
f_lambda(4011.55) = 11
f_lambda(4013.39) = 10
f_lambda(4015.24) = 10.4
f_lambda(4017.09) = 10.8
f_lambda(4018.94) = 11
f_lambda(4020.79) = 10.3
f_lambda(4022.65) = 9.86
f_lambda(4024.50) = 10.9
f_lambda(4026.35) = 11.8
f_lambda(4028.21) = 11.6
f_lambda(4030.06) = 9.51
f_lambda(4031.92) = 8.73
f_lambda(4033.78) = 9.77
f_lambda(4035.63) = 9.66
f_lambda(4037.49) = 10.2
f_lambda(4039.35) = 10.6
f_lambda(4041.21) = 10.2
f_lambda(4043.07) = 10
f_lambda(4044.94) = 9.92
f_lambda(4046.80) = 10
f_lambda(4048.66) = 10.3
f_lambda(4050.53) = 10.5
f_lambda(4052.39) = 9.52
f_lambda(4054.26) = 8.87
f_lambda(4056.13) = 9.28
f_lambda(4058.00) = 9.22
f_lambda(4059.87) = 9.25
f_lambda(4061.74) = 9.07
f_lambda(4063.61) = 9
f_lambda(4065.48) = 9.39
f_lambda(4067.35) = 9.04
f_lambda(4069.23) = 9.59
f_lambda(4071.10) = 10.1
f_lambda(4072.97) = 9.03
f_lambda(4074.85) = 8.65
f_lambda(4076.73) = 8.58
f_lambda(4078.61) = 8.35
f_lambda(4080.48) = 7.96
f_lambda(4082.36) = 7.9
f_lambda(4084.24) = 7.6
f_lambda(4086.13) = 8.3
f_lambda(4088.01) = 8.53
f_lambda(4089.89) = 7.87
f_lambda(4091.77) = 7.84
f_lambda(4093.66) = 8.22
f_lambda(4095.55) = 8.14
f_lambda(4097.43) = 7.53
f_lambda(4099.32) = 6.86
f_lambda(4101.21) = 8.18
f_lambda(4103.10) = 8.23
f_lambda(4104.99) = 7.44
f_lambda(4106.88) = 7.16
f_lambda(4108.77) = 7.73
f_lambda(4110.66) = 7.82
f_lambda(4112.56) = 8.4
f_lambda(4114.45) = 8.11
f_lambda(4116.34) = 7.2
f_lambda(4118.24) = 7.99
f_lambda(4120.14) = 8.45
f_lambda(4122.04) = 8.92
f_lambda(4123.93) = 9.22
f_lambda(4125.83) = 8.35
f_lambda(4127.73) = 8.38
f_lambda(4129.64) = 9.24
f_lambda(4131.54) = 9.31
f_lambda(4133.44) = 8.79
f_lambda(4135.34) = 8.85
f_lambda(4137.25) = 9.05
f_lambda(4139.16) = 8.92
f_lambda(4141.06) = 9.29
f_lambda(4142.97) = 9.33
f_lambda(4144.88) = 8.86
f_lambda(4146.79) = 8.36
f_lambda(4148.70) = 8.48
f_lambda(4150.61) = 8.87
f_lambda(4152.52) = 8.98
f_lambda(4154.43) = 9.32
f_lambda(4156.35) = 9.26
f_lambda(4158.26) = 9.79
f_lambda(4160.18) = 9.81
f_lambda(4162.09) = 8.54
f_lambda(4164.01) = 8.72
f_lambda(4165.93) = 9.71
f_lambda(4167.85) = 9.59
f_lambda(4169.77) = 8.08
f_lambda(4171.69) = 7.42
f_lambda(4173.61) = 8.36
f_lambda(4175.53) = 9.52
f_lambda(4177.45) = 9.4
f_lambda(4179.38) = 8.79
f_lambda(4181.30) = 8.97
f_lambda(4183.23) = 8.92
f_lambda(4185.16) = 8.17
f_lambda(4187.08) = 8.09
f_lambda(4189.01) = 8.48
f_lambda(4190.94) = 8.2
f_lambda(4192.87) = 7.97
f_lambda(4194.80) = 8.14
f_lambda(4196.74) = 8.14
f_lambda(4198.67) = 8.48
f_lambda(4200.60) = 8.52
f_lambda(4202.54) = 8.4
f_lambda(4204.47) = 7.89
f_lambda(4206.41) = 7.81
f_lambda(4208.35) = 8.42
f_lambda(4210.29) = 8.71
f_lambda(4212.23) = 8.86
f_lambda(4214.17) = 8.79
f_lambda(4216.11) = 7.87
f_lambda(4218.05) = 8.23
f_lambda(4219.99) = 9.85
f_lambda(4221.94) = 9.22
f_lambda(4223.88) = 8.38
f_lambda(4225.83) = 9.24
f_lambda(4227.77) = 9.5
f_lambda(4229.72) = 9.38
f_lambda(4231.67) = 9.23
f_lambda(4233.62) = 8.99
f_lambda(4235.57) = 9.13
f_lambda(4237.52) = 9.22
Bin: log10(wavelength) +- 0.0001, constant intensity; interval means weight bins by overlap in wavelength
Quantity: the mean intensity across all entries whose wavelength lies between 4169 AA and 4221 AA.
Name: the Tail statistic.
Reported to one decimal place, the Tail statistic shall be 8.5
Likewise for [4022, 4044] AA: 10.2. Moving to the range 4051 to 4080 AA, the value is 9.1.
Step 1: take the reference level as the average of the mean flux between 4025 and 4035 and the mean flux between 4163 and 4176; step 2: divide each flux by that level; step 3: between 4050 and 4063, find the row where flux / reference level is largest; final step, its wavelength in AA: 4050.53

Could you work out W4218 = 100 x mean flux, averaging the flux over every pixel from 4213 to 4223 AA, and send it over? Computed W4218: 879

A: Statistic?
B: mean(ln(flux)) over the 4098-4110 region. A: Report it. 2.03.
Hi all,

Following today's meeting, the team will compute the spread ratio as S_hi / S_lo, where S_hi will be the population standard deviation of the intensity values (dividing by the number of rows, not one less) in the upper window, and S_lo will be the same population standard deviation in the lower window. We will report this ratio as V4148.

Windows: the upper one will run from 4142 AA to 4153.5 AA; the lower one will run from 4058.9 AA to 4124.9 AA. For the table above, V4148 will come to 0.44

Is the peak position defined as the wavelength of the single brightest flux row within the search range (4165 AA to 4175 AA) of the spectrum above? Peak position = 4165.93 AA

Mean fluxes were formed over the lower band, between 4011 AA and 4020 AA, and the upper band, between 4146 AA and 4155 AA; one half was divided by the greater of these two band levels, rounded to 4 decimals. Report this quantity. 0.0470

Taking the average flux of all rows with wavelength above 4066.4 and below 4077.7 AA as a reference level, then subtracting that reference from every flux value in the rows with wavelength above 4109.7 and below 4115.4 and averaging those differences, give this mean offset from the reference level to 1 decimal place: -1.1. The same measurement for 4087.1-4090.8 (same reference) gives -1.0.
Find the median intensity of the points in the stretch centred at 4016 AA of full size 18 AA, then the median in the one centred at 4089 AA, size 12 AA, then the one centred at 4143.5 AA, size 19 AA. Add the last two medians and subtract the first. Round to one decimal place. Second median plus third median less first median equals 6.1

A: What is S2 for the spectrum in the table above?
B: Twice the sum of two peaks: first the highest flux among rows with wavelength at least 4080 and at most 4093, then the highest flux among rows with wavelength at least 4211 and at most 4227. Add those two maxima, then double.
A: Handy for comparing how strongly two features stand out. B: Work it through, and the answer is 36.8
